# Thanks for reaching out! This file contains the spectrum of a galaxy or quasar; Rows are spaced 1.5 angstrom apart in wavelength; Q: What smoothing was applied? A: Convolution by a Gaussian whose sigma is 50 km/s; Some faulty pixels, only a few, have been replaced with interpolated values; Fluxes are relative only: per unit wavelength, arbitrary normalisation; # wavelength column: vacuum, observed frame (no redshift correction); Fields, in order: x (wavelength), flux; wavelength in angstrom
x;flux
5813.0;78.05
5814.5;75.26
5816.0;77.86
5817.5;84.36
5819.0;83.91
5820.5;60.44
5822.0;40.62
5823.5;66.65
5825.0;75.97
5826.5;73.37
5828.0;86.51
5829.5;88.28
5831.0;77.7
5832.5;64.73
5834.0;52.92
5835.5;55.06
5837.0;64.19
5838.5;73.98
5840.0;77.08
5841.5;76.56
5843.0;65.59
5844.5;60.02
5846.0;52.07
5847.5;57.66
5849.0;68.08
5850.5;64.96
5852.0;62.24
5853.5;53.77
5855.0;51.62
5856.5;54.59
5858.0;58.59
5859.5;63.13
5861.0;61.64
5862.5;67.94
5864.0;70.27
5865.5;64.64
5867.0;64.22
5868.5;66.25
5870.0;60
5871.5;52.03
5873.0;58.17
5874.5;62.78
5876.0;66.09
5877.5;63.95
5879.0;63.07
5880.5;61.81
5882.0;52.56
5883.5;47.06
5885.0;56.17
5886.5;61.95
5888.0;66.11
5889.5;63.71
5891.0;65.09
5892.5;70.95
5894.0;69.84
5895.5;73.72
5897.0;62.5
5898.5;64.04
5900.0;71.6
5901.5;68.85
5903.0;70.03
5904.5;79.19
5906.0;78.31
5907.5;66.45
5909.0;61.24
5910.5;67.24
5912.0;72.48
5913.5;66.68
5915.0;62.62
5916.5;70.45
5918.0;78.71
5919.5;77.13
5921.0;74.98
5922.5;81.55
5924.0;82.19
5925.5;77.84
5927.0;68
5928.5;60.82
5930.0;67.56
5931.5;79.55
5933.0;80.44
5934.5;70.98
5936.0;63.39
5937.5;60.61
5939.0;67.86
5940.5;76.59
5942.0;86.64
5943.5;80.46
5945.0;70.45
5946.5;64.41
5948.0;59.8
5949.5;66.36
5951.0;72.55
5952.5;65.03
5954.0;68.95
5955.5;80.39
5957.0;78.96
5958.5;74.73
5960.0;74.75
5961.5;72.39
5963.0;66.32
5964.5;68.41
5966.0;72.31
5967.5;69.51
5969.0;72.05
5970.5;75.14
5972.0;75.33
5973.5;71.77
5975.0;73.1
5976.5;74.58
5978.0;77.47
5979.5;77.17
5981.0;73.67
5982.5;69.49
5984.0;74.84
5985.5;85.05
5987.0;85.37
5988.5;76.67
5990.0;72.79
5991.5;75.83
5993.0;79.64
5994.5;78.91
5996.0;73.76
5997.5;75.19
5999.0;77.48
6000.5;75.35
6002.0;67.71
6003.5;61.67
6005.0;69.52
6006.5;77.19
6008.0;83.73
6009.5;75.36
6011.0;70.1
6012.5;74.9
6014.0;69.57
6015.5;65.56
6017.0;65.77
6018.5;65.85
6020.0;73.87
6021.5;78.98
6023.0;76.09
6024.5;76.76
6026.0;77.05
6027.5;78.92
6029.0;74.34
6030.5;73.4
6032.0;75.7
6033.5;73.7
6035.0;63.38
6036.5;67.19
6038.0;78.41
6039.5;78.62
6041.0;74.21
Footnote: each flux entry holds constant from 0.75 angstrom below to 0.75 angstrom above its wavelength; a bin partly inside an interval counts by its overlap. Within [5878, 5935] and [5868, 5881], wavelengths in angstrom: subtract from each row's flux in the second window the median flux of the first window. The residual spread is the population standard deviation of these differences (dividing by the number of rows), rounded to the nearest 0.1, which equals 4.2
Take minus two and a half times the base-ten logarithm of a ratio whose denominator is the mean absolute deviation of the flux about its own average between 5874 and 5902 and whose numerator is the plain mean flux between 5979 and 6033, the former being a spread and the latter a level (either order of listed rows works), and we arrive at -3.1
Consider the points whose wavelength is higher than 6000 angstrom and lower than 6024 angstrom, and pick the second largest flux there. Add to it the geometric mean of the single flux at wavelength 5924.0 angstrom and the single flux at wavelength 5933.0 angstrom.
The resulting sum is 160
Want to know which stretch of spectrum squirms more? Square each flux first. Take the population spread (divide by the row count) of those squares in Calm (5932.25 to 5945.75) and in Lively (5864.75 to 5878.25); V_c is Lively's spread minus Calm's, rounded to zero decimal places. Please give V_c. -677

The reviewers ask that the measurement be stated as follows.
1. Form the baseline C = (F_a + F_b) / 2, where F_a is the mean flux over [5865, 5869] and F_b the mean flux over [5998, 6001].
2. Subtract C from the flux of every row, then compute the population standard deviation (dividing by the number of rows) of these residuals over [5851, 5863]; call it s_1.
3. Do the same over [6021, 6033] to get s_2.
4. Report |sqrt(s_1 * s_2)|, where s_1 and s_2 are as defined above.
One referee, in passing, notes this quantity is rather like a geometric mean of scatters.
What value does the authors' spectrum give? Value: 3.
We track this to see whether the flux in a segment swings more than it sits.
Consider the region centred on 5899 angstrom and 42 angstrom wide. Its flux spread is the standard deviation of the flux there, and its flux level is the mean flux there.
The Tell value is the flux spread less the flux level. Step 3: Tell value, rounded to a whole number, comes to -59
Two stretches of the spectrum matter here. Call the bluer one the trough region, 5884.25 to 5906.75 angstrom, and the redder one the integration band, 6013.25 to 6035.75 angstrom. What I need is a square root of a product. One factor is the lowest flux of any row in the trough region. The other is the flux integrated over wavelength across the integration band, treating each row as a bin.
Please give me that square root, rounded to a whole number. 303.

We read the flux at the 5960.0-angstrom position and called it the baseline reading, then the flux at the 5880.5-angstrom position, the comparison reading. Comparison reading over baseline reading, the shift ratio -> 0.8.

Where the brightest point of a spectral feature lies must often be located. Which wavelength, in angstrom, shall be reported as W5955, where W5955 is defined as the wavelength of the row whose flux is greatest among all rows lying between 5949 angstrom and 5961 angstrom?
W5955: 5955.5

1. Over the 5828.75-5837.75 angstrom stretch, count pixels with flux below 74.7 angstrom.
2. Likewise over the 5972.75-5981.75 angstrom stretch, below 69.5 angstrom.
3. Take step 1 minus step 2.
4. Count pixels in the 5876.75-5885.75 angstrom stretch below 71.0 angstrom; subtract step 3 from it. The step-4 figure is 2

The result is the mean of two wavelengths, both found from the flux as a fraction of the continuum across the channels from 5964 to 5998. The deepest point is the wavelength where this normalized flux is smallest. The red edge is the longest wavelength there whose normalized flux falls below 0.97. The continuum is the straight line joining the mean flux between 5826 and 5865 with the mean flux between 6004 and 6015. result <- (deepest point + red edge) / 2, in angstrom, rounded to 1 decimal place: 5973.5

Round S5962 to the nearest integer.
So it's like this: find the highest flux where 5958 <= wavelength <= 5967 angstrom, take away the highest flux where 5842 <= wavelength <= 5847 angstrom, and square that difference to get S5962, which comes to 84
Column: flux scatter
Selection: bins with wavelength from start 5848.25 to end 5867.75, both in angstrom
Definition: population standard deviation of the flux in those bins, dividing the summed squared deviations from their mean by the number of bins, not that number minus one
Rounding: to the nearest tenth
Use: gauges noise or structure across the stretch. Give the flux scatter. 5.6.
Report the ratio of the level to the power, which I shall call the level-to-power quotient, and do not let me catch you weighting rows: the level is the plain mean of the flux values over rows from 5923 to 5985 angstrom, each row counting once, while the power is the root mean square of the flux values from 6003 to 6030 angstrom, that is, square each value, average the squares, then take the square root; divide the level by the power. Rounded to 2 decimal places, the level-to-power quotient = 0.99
